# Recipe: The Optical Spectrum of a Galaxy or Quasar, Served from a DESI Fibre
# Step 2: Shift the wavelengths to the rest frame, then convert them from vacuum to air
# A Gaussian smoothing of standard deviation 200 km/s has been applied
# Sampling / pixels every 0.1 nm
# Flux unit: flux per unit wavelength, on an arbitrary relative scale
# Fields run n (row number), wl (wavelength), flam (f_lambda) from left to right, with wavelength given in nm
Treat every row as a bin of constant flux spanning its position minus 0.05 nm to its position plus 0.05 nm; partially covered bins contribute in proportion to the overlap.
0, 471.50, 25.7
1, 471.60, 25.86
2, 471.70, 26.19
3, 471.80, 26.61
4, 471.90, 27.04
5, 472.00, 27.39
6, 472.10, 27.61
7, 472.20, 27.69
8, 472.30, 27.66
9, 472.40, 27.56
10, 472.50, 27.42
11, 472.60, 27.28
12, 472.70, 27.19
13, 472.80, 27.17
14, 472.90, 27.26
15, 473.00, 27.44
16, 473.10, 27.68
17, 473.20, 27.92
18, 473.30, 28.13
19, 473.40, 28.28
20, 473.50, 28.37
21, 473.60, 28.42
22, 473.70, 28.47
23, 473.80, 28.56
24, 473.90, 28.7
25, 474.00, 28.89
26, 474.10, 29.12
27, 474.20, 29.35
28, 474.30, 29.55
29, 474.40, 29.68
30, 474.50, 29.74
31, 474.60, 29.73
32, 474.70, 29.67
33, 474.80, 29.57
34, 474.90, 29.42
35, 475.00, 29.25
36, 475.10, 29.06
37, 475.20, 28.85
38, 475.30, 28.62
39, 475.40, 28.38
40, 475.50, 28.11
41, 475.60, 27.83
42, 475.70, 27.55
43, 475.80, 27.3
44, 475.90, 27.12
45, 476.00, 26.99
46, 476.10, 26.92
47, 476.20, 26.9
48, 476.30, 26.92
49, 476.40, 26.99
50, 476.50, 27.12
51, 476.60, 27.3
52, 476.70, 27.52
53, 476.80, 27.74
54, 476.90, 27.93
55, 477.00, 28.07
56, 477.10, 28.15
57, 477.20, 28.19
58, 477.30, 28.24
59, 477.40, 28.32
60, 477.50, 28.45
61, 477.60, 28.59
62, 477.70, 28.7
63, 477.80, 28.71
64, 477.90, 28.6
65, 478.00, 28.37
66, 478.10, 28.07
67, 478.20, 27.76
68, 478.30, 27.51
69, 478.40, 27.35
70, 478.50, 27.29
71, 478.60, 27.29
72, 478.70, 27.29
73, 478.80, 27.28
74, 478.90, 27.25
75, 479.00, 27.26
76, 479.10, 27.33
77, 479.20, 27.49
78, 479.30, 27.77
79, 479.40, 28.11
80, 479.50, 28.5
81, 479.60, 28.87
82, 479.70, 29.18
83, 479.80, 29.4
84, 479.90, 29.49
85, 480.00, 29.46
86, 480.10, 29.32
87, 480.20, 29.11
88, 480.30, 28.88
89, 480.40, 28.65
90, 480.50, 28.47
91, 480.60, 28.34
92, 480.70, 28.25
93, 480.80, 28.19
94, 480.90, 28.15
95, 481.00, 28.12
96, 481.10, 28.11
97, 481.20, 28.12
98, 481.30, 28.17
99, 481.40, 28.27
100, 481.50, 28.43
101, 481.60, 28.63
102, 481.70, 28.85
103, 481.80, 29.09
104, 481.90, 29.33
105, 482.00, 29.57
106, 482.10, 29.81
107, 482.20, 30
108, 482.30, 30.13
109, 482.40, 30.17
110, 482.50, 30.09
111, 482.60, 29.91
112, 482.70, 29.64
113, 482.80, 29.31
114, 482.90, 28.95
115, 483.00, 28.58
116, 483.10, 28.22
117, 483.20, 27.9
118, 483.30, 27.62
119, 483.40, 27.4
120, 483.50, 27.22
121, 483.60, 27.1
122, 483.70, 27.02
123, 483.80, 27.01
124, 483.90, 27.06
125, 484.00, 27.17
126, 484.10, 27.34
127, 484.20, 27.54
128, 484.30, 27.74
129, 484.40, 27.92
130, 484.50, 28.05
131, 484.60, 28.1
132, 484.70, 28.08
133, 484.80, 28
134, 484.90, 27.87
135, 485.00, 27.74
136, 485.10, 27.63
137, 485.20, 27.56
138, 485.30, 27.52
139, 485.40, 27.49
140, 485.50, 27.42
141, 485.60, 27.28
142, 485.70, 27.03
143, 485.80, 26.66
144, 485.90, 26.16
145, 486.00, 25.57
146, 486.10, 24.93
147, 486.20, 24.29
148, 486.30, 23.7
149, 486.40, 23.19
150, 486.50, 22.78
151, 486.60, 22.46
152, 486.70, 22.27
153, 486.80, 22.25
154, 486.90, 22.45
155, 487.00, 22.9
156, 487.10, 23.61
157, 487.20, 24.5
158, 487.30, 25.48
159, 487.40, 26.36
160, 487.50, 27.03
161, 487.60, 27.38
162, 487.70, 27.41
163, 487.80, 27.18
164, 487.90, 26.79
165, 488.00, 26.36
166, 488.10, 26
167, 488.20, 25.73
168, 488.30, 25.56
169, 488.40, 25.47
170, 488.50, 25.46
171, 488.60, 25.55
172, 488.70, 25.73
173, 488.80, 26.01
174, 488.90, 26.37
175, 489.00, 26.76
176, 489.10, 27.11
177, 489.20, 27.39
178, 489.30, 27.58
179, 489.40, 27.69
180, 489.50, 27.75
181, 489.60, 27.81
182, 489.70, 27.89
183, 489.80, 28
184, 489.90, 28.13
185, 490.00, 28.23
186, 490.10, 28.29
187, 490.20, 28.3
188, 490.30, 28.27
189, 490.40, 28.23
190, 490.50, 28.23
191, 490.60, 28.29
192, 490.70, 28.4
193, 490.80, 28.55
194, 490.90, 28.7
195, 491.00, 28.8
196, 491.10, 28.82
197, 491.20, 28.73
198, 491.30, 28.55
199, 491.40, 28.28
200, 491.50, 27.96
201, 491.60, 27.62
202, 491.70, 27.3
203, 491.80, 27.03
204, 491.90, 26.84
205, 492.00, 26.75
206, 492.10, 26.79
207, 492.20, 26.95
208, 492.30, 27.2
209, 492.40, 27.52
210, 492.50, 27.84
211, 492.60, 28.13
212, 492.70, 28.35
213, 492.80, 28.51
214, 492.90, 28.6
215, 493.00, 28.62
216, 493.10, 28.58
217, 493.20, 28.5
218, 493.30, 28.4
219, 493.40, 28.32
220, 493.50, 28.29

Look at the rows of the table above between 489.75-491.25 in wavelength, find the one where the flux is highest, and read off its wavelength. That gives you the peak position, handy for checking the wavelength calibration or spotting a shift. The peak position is 491.10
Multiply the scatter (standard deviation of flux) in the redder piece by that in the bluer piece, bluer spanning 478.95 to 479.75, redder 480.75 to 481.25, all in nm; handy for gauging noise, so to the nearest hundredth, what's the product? 0.02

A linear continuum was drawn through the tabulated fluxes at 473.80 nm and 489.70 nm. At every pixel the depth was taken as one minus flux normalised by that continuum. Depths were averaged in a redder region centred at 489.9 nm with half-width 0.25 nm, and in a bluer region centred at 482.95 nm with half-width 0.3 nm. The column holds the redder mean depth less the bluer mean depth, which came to 0.01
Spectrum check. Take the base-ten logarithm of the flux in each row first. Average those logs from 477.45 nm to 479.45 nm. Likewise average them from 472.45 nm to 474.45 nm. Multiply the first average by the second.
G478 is 2.10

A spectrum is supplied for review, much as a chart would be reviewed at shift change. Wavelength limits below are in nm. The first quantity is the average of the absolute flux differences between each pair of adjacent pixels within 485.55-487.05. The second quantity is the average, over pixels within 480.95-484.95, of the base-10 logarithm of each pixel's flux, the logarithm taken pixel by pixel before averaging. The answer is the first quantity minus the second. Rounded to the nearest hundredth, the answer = -1.05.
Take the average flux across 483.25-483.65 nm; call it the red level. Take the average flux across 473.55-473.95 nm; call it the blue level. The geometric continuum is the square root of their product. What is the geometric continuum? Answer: 27.9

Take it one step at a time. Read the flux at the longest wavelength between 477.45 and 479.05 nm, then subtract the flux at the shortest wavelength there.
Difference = -1.2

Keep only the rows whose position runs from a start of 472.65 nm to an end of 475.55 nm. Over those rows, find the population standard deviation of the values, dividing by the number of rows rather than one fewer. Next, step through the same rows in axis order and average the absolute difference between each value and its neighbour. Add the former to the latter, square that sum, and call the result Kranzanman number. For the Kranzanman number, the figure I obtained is 0.89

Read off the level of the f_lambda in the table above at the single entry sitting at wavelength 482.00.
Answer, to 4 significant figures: 29.57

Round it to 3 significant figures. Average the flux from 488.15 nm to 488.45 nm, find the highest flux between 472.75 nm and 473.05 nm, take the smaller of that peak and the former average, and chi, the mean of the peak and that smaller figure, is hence 26.5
